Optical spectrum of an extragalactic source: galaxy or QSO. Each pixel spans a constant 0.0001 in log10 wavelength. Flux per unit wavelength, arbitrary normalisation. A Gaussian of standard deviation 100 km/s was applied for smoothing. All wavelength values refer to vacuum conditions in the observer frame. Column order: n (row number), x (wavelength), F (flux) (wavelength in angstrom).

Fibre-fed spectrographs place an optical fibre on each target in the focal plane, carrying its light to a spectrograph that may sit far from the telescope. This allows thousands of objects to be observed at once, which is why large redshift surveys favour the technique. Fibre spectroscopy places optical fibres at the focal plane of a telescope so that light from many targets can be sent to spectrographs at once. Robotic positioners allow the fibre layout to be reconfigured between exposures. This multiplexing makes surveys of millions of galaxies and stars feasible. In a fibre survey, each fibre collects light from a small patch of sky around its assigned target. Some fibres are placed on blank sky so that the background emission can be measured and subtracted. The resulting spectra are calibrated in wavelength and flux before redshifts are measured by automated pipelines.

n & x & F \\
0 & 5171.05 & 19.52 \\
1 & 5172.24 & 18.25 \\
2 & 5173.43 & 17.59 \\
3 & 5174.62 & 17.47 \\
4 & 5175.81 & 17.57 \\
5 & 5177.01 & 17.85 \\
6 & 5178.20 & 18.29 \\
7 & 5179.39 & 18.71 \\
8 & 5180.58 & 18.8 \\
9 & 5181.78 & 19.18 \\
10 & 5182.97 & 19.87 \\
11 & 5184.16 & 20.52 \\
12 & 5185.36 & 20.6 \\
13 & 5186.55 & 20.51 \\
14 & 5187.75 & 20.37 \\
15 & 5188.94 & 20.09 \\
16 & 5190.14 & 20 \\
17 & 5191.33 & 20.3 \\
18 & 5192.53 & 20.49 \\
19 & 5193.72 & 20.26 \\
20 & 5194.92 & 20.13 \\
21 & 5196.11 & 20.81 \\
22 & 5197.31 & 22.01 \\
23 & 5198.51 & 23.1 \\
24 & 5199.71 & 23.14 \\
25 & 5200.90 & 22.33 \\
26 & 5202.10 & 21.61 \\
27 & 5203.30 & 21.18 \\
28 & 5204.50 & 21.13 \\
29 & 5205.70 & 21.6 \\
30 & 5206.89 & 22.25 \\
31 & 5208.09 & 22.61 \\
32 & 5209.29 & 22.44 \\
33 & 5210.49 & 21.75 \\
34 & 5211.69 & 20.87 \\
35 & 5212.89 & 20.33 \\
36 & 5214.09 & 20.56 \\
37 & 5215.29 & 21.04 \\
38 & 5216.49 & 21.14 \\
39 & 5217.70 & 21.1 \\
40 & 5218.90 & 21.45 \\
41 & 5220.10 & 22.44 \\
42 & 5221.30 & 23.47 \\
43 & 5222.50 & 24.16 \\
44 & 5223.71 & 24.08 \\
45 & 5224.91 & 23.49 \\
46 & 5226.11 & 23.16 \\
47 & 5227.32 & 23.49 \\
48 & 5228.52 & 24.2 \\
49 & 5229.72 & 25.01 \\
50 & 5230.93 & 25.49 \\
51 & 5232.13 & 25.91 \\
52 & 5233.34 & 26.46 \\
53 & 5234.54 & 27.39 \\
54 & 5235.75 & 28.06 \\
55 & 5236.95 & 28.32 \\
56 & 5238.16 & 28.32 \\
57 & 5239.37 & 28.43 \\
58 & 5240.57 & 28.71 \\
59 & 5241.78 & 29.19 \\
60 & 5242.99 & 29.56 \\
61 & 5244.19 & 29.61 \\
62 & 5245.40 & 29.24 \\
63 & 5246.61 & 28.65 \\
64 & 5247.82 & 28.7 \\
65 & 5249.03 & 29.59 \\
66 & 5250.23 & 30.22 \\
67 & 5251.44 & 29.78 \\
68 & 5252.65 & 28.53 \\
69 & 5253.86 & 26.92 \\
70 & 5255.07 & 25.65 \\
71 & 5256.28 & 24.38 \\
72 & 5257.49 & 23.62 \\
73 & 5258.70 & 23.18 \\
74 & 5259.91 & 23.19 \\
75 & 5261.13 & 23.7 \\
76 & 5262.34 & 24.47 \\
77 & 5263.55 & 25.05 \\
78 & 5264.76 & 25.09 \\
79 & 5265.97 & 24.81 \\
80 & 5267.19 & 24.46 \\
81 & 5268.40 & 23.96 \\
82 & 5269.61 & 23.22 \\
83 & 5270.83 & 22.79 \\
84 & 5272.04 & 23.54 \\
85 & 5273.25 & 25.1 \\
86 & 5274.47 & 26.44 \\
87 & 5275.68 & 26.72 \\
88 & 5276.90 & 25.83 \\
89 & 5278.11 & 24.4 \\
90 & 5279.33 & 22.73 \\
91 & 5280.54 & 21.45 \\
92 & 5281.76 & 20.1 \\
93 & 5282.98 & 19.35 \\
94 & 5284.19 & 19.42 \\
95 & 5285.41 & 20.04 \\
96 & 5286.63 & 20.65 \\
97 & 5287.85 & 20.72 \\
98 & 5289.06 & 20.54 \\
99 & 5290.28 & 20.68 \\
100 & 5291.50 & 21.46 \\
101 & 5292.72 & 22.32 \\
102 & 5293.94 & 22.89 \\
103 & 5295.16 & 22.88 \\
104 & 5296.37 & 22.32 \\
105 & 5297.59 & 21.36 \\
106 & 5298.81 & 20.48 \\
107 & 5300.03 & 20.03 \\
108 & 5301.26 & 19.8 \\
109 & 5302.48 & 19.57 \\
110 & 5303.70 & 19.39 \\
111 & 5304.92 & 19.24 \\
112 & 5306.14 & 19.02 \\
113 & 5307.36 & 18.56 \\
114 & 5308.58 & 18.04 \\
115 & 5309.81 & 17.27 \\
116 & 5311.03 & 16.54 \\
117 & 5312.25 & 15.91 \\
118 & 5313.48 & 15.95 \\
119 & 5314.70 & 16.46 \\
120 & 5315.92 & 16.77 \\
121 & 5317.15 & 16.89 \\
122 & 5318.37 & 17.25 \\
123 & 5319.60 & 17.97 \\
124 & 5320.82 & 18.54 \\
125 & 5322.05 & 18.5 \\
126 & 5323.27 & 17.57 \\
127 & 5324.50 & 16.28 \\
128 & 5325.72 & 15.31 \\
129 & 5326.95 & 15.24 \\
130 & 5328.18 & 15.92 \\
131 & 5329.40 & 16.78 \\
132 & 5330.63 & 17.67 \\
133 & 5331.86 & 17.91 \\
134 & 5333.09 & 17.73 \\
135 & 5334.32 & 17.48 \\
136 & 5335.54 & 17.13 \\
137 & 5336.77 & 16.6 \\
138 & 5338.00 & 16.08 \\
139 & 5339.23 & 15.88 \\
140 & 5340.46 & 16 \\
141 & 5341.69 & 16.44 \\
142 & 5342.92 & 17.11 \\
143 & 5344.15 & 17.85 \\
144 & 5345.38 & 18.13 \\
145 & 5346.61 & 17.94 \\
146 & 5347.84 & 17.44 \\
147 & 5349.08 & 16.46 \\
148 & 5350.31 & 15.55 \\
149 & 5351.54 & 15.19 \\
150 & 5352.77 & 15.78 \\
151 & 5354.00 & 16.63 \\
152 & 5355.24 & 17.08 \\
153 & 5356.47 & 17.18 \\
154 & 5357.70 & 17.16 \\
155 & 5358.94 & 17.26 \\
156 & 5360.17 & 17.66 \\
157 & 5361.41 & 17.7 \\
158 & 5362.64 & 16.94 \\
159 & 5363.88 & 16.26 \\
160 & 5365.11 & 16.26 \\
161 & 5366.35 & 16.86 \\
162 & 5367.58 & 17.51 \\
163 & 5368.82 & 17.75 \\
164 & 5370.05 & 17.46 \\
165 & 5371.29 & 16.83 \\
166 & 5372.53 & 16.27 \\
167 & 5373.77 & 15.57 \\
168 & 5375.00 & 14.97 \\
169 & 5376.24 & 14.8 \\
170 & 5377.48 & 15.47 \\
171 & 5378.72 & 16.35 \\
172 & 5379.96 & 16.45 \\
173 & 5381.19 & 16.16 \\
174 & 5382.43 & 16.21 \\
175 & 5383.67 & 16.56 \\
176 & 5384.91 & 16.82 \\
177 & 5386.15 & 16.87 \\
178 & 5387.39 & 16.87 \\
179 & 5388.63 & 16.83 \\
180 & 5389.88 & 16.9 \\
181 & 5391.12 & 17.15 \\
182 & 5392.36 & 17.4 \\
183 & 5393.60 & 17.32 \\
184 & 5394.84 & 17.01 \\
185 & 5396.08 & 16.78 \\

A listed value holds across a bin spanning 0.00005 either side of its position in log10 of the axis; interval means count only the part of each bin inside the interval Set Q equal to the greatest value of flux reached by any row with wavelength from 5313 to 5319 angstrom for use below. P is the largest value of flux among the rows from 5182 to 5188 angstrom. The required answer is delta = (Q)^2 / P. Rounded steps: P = 20.6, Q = 17.25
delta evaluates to 14.4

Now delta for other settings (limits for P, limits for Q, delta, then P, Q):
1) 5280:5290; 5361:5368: 14.6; 21.45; 17.7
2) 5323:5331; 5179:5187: 24.0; 17.67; 20.6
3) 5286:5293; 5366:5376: 14.1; 22.32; 17.75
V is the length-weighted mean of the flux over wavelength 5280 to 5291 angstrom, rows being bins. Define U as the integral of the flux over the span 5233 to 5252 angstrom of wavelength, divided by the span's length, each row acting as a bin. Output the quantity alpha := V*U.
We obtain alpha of 585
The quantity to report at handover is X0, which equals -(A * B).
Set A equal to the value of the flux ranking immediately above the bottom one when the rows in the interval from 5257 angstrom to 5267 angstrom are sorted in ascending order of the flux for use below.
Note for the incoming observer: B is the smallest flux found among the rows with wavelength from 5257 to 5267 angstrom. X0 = -538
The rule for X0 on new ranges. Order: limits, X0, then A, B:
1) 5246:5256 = -690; 26.92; 25.65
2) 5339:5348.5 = -254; 16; 15.88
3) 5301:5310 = -312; 18.04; 17.27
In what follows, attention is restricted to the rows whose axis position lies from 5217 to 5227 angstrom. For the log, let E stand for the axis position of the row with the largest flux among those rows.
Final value 5222.50 angstrom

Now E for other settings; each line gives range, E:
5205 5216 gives 5208.09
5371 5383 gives 5371.29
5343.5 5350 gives 5345.38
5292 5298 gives 5293.94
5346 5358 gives 5346.61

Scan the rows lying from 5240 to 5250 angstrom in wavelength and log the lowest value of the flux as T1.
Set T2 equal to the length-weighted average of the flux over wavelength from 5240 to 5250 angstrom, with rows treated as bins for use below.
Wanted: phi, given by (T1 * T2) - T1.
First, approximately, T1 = 28.65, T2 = 29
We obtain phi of 808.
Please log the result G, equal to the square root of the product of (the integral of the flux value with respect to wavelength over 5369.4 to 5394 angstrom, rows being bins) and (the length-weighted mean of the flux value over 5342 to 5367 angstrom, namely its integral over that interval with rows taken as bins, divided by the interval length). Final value 83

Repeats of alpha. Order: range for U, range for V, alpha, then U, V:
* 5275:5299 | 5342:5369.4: 371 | 21.9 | 17.0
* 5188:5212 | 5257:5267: 517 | 21.4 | 24.1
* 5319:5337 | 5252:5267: 426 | 17.1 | 24.9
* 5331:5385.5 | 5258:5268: 405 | 16.7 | 24.2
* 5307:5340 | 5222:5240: 436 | 17.0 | 25.7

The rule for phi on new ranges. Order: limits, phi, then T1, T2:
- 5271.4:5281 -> 506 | 21.45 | 25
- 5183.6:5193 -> 387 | 20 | 20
